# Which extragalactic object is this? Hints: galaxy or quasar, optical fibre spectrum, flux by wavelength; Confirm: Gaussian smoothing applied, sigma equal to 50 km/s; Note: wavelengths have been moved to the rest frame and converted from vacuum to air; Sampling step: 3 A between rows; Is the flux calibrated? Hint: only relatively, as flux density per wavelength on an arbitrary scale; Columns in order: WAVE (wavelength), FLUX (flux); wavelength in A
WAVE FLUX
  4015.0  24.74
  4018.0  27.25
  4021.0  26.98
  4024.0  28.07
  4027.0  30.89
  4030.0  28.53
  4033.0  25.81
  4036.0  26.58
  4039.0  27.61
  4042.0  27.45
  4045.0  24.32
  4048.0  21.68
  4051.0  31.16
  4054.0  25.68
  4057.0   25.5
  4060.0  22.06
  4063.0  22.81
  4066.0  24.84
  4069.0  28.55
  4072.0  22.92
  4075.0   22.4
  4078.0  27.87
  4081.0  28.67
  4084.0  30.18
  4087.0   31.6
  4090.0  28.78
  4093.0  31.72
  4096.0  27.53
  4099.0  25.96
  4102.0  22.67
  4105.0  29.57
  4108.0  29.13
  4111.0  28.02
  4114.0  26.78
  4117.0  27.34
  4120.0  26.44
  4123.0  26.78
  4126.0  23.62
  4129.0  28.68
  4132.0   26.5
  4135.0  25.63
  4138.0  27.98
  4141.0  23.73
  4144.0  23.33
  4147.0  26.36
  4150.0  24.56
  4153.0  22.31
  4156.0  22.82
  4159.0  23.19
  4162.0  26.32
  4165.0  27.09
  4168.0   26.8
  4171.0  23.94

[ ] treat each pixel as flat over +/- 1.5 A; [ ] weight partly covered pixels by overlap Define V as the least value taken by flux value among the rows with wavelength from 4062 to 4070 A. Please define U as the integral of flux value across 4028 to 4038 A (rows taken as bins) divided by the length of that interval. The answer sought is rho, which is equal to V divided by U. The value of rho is 0.84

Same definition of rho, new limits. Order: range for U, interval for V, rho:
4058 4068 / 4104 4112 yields 1.19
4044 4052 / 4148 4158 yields 0.88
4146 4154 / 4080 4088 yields 1.17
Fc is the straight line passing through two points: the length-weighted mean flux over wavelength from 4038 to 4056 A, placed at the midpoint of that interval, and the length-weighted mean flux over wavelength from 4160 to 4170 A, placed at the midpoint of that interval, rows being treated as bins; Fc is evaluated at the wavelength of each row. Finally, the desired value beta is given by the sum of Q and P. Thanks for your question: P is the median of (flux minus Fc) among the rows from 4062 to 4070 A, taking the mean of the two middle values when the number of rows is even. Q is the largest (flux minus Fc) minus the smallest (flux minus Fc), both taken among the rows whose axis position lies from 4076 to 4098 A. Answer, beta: 3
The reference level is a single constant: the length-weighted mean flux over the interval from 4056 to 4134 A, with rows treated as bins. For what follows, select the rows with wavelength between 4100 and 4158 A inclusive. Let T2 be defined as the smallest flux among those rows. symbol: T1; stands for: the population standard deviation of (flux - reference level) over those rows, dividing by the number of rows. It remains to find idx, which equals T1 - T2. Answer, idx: -20.1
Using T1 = 2.2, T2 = 22.31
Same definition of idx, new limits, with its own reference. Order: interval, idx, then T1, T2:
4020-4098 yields -18.7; 2.9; 21.68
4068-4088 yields -19.2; 3.2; 22.4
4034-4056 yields -18.9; 2.7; 21.68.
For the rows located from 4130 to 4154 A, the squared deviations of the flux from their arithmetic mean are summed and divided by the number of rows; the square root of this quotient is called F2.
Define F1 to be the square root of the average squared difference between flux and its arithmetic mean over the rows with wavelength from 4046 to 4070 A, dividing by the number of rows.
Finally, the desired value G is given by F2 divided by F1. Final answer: 0.58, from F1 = 3.1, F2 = 1.774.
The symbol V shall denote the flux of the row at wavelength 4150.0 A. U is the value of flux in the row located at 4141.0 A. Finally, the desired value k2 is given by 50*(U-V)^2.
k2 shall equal 34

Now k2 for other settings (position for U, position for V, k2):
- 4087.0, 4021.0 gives 1067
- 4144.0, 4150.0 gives 76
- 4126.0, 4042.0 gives 733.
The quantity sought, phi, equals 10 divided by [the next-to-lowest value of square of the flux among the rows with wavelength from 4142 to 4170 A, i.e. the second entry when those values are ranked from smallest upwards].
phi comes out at 0.019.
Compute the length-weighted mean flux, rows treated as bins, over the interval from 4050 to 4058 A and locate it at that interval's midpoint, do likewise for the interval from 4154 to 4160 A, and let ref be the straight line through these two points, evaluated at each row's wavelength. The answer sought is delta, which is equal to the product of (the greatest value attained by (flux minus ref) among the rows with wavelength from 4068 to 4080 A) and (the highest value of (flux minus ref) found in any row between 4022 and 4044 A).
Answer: 4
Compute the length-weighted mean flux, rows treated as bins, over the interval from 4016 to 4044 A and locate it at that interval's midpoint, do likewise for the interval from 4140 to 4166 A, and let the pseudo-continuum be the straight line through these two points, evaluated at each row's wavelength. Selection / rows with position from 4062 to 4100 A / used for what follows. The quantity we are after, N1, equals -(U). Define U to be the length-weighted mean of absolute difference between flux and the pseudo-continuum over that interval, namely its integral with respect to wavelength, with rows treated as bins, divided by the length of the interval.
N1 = -3.04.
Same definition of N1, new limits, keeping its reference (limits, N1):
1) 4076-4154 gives -2.33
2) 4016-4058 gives -1.74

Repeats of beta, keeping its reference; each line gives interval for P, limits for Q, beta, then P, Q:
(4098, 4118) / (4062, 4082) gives 7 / 1.0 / 6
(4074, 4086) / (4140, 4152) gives 5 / 2.0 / 3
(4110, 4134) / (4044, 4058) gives 10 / 0.4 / 9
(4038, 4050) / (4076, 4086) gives 2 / -0.4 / 2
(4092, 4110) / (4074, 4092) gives 11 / 2.0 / 9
